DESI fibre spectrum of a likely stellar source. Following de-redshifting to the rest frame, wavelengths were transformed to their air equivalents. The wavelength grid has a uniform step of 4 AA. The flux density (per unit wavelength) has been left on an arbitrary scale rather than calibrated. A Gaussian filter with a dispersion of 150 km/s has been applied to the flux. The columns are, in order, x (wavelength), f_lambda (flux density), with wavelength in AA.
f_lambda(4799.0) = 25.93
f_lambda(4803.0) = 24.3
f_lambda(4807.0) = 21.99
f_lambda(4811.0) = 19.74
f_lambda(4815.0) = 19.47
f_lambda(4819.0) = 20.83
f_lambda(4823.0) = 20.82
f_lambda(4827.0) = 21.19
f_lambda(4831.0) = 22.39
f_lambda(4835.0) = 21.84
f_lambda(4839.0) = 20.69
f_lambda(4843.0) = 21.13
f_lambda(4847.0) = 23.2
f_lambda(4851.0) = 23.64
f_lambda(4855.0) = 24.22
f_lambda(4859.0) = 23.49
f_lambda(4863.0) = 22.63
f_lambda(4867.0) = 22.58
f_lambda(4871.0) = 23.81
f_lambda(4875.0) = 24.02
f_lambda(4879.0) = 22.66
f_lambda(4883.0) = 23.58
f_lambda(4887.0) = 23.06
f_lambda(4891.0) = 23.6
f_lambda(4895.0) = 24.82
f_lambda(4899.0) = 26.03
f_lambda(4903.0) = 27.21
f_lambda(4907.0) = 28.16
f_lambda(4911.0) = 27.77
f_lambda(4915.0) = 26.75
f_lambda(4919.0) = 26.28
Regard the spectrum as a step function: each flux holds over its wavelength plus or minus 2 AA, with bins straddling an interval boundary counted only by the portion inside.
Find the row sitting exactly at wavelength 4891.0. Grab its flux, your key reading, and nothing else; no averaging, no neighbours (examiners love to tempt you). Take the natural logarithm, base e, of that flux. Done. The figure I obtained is 3.16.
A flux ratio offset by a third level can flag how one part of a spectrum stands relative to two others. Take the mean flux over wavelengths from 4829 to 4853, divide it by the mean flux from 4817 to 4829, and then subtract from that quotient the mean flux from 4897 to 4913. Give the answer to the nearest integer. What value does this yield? -26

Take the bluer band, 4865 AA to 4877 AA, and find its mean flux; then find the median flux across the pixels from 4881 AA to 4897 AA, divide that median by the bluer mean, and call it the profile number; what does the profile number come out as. 1.01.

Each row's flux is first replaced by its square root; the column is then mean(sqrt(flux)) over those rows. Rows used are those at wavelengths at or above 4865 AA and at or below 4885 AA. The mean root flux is 4.83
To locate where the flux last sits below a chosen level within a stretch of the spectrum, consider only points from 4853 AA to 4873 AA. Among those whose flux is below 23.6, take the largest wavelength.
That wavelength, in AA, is 4867.0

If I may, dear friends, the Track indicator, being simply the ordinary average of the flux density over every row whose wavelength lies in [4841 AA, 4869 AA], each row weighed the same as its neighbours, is 23.0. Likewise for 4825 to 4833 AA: 21.8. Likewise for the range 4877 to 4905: 24.4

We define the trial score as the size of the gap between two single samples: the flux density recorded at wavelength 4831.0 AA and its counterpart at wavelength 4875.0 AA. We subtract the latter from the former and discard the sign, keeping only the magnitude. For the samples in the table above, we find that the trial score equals 2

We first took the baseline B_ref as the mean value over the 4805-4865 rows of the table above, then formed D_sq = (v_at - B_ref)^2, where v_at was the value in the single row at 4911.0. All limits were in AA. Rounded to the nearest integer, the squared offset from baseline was 35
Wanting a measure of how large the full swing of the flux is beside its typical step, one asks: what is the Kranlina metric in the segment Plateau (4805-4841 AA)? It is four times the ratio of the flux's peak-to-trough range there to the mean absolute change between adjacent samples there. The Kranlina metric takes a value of 13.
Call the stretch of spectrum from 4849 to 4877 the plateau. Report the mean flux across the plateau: 23.5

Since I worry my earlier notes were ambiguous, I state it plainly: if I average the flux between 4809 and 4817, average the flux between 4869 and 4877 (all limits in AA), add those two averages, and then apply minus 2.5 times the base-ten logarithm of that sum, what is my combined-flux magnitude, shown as -4.10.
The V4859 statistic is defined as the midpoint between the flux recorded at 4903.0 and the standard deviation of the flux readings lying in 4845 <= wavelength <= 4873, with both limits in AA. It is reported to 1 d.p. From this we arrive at 13.9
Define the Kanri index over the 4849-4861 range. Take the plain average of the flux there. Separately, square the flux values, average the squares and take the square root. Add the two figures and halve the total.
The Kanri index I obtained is 23.8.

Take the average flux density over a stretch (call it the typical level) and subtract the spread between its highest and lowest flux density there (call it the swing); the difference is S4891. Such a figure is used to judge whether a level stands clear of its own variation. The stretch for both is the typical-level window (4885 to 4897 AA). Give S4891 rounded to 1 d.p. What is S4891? 22.1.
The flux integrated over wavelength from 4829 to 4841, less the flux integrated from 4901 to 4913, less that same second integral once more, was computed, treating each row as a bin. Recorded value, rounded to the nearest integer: -405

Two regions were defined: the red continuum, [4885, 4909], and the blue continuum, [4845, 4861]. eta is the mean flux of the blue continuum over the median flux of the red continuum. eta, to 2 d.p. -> 0.93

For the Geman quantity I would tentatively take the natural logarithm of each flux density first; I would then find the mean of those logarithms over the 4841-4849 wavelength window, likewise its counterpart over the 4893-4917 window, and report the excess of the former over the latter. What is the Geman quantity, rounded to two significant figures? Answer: -0.19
